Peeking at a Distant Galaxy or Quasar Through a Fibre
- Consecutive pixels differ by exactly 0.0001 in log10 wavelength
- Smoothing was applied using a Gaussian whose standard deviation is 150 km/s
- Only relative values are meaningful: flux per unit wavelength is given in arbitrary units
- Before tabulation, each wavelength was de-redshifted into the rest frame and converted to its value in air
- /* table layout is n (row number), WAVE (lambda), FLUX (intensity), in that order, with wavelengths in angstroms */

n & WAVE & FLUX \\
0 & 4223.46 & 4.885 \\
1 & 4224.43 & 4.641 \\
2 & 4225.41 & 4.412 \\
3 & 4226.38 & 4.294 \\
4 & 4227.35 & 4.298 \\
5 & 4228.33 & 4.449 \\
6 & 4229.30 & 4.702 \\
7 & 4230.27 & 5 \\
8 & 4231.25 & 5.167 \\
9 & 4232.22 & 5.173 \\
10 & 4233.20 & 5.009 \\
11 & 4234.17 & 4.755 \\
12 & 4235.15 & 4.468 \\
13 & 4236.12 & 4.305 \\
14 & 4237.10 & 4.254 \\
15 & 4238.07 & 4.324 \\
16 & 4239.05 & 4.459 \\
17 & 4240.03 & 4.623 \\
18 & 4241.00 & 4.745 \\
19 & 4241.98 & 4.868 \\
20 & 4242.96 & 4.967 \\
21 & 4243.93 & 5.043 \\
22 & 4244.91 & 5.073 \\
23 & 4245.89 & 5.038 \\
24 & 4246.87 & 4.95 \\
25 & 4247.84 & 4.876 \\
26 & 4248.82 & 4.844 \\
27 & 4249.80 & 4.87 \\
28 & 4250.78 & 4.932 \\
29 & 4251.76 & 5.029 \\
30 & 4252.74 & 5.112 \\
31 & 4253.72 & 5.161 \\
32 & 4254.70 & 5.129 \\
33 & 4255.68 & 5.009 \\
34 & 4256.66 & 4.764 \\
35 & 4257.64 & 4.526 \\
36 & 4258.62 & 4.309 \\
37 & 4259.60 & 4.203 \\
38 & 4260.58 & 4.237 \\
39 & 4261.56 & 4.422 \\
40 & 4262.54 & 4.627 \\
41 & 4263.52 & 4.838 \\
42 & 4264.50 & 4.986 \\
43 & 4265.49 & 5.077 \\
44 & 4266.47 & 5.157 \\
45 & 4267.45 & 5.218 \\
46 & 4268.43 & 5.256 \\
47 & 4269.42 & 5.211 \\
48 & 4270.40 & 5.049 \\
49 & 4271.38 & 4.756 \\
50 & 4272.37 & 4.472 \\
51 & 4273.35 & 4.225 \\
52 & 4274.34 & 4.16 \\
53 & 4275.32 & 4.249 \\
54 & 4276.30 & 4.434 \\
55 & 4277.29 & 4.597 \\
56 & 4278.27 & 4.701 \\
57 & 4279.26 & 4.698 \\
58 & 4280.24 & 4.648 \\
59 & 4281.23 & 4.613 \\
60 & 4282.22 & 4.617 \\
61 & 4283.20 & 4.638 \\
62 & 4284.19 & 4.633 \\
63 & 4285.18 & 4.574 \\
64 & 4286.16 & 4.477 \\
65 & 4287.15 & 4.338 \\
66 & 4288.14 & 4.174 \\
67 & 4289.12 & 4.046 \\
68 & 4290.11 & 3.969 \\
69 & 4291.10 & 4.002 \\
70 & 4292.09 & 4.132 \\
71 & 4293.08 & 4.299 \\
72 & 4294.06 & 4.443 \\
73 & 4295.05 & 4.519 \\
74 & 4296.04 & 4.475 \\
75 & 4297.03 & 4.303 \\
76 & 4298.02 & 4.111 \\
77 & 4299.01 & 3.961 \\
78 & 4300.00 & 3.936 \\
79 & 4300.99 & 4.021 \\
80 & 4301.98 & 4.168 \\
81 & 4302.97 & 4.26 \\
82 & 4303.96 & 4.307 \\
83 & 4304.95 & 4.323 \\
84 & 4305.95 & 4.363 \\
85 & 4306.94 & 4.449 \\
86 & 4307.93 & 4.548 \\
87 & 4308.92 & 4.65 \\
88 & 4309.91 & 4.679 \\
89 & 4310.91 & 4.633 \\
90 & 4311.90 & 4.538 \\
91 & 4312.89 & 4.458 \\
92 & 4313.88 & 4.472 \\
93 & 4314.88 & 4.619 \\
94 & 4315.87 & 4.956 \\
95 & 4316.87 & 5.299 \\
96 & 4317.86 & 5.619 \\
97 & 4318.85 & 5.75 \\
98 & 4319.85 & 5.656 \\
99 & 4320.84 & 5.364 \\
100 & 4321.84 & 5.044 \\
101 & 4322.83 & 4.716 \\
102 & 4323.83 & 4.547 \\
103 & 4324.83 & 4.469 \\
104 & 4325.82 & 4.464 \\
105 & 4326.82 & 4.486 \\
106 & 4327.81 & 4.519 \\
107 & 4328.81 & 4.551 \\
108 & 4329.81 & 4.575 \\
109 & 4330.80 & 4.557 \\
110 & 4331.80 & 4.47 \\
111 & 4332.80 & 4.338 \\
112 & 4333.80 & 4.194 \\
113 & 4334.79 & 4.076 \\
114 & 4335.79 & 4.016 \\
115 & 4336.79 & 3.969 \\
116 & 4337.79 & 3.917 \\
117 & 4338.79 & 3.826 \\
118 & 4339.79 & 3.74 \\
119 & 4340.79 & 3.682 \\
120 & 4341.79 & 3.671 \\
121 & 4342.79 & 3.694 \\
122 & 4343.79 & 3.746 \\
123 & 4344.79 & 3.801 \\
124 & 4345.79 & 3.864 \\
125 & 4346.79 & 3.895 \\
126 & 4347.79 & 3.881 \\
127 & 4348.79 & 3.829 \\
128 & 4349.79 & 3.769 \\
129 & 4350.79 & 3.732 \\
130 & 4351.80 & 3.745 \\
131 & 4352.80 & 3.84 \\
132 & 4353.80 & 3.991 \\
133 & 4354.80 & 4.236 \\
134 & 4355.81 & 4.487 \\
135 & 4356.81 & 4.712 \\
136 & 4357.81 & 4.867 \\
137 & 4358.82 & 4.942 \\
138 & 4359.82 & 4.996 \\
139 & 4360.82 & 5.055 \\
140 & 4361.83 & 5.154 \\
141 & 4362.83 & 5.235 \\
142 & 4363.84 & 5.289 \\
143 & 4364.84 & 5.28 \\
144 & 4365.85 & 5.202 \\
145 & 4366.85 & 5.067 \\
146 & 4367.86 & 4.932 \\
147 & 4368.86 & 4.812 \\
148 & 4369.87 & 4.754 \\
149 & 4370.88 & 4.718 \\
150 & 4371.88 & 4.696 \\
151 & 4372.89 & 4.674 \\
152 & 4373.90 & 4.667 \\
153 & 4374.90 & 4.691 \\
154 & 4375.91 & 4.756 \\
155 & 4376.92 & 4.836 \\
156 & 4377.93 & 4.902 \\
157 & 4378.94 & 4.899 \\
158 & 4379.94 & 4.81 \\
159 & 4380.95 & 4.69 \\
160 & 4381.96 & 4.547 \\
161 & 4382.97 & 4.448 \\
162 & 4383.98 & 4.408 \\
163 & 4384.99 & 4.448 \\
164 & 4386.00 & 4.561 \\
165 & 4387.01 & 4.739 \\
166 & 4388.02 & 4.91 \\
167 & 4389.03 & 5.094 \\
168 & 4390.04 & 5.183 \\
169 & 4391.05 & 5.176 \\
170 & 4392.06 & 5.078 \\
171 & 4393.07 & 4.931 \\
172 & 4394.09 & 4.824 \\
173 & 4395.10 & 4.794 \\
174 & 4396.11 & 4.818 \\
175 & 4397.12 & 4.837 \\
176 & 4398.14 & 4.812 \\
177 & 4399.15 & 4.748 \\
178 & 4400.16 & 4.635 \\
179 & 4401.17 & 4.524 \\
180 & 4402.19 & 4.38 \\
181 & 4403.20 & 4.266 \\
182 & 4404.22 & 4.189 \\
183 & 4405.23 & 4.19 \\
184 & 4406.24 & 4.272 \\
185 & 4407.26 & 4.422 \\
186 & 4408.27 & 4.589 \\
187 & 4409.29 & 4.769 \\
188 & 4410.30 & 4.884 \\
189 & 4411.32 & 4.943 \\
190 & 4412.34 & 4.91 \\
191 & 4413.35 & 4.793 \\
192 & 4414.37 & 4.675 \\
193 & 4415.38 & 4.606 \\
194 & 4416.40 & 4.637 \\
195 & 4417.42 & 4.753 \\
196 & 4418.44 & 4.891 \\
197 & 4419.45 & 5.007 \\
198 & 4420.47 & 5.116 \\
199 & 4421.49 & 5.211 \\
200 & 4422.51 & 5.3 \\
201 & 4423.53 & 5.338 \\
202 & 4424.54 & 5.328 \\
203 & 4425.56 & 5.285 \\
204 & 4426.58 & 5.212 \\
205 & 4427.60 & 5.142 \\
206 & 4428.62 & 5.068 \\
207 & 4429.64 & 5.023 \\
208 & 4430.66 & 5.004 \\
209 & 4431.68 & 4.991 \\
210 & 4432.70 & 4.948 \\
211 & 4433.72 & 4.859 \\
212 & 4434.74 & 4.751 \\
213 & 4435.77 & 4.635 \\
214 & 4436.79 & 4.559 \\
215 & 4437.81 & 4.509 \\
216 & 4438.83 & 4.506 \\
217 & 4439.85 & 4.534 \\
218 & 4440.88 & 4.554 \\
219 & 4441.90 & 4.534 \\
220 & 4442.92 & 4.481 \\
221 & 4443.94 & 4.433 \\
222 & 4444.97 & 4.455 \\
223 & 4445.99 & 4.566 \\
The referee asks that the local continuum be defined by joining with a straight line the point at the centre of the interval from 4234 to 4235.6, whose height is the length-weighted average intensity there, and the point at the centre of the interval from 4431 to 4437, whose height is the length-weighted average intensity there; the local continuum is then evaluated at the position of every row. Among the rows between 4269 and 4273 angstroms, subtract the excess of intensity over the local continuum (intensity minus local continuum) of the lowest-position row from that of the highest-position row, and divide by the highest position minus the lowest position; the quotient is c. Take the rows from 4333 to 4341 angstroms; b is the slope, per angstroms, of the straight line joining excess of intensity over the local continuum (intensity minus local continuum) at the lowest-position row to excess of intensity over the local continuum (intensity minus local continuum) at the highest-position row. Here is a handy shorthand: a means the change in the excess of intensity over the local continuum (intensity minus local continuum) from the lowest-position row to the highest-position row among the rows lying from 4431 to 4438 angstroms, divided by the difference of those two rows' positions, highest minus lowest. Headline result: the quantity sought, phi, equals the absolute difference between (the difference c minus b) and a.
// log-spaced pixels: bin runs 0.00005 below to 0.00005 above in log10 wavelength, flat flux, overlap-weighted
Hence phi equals 0.10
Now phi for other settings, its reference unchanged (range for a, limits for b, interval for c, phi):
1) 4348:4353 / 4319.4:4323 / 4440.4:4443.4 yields 0.28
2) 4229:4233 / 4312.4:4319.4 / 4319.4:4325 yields 0.62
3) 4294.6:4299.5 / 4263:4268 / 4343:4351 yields 0.04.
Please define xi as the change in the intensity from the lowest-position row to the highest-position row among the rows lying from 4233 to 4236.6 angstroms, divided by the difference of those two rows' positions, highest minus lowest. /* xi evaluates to -0.24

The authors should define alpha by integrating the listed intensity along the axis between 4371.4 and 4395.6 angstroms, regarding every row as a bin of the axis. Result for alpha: 116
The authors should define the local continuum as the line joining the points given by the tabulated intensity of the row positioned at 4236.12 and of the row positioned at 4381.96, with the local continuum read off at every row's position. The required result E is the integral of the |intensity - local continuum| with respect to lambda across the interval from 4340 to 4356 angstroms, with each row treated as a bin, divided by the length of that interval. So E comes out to 0.64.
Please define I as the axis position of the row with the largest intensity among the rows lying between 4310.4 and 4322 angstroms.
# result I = 4318.85 angstroms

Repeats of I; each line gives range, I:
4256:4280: 4268.43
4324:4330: 4329.81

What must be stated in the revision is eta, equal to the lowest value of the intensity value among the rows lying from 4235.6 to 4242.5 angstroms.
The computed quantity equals 4.254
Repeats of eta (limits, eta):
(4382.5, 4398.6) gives 4.408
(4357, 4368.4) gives 4.867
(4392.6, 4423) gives 4.189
